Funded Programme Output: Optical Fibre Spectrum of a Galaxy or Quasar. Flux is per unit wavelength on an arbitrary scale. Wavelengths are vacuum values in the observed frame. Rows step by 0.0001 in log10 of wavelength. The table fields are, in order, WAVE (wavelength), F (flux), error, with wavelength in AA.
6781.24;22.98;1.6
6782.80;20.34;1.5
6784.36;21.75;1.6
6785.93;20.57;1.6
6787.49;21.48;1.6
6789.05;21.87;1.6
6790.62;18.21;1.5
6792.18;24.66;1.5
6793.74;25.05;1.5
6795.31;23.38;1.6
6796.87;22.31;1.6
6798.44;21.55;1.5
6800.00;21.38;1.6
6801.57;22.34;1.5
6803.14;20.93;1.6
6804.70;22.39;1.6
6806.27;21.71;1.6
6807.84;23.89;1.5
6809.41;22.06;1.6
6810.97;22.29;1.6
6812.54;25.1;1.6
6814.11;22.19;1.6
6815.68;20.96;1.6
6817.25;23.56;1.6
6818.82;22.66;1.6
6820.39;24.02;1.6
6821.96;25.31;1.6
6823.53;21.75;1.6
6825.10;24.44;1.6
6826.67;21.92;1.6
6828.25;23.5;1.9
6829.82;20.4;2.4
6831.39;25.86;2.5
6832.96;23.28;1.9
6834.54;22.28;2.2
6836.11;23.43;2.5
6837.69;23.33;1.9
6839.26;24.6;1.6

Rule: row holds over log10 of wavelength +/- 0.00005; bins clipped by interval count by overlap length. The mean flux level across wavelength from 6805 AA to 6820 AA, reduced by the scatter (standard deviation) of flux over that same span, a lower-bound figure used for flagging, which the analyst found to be 21.5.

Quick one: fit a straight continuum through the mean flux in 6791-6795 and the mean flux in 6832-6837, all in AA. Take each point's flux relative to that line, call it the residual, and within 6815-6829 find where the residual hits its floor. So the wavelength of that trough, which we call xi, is 6815.68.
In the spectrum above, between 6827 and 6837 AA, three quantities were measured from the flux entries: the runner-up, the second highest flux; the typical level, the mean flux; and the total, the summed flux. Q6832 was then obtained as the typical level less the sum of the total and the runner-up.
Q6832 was -139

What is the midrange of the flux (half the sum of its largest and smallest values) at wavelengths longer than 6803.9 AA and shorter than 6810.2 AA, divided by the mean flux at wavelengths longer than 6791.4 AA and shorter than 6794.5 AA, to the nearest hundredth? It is 0.92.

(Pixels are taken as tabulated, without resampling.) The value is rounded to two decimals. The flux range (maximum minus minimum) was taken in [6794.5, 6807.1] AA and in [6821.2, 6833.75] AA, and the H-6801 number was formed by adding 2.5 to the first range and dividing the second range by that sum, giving 1.10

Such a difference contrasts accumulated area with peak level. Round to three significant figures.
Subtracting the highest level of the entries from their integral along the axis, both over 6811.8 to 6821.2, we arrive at 192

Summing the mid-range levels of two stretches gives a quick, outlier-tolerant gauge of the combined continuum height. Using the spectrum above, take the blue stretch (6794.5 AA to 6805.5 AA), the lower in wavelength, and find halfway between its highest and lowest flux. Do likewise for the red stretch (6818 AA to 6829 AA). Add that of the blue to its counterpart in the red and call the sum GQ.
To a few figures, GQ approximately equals 45.7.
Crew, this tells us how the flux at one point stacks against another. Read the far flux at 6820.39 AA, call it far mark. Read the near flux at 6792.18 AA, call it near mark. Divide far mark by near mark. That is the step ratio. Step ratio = 0.97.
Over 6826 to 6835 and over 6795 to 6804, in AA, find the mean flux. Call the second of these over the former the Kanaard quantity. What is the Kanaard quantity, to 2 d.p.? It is 0.96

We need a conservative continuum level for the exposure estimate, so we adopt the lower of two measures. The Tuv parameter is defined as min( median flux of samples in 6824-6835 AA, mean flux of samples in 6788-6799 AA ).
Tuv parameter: 22.4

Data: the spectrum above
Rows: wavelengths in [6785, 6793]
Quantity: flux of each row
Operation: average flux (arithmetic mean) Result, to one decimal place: 21.4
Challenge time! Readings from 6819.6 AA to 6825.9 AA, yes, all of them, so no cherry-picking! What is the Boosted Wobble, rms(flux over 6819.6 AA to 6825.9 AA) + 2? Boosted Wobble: 25.9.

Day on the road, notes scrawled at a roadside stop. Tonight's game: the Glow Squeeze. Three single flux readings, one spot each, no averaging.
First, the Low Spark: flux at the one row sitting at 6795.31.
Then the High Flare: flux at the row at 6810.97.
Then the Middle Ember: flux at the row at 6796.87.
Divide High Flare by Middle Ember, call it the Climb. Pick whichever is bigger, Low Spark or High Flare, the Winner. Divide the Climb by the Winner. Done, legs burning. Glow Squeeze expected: 0.0427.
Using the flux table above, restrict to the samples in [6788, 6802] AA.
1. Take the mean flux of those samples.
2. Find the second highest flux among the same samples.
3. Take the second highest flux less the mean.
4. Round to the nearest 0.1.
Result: 2.4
